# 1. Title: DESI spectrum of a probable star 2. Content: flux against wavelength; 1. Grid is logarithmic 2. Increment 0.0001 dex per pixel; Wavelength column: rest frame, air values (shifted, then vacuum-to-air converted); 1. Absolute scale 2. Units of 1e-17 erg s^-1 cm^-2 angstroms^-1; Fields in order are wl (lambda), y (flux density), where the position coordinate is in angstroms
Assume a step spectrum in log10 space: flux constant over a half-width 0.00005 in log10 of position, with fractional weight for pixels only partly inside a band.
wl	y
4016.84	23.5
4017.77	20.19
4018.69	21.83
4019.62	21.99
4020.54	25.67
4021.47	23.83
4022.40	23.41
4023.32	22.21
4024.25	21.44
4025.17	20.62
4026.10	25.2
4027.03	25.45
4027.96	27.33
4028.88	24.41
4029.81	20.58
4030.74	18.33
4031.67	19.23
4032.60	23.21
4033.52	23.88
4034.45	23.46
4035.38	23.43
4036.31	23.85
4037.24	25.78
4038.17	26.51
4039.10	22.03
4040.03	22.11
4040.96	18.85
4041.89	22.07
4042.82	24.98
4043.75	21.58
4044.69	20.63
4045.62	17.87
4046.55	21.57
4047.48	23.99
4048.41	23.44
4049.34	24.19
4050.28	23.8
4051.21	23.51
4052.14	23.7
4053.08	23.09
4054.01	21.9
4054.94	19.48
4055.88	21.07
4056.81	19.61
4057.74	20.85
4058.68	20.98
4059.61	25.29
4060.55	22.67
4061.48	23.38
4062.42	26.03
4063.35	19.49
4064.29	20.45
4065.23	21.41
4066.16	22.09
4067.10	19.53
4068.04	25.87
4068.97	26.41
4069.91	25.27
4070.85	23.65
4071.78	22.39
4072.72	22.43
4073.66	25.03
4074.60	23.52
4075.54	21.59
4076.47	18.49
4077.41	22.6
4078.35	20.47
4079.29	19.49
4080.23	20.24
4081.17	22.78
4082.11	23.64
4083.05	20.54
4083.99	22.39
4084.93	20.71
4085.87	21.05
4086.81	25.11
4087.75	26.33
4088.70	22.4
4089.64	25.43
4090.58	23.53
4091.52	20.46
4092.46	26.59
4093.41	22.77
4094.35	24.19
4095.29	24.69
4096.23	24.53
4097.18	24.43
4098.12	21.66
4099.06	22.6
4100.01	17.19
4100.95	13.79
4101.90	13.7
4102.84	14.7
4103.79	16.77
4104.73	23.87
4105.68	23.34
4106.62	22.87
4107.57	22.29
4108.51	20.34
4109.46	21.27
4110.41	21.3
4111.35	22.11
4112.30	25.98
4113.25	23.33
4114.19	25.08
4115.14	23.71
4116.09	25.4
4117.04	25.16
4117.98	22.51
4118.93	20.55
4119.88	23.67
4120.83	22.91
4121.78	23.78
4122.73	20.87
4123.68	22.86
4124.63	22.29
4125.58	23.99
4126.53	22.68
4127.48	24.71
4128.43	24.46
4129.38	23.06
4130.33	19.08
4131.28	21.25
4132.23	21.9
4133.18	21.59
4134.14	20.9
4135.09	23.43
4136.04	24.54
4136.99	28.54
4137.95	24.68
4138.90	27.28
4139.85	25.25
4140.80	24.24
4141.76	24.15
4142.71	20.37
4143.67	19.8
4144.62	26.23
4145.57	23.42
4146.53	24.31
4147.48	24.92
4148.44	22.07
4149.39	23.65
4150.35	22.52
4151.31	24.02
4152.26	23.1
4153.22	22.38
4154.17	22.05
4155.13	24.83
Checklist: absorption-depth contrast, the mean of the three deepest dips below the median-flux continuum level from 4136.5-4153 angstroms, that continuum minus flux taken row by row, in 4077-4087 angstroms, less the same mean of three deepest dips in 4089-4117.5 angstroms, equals -6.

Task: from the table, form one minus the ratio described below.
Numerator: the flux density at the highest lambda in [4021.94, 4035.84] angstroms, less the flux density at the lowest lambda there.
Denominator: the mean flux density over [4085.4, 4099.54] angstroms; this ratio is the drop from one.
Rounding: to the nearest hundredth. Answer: 1.00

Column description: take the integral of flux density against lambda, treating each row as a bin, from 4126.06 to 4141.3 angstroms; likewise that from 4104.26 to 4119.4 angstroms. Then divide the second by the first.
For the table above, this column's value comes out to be 0.97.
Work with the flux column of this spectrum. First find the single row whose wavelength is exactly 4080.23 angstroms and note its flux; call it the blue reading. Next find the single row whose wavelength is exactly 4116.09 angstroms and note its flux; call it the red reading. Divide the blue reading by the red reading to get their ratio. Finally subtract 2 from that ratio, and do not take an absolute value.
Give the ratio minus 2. -1.20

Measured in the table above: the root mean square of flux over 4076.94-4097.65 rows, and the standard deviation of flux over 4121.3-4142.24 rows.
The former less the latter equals 20.9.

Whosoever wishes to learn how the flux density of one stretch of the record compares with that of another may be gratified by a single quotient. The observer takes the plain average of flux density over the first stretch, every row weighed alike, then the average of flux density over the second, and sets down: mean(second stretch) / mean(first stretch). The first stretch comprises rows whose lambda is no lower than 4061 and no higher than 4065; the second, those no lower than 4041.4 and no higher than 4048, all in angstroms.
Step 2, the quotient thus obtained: 0.98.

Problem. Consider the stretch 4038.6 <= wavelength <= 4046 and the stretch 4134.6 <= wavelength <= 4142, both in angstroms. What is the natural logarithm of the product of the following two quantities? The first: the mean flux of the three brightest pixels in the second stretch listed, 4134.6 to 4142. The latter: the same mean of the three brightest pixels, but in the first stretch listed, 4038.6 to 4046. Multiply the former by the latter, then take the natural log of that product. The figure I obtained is 6.43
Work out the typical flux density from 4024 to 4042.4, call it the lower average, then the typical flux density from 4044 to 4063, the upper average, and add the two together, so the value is 45.2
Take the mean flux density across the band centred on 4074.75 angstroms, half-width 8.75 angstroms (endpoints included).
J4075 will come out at 22.4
